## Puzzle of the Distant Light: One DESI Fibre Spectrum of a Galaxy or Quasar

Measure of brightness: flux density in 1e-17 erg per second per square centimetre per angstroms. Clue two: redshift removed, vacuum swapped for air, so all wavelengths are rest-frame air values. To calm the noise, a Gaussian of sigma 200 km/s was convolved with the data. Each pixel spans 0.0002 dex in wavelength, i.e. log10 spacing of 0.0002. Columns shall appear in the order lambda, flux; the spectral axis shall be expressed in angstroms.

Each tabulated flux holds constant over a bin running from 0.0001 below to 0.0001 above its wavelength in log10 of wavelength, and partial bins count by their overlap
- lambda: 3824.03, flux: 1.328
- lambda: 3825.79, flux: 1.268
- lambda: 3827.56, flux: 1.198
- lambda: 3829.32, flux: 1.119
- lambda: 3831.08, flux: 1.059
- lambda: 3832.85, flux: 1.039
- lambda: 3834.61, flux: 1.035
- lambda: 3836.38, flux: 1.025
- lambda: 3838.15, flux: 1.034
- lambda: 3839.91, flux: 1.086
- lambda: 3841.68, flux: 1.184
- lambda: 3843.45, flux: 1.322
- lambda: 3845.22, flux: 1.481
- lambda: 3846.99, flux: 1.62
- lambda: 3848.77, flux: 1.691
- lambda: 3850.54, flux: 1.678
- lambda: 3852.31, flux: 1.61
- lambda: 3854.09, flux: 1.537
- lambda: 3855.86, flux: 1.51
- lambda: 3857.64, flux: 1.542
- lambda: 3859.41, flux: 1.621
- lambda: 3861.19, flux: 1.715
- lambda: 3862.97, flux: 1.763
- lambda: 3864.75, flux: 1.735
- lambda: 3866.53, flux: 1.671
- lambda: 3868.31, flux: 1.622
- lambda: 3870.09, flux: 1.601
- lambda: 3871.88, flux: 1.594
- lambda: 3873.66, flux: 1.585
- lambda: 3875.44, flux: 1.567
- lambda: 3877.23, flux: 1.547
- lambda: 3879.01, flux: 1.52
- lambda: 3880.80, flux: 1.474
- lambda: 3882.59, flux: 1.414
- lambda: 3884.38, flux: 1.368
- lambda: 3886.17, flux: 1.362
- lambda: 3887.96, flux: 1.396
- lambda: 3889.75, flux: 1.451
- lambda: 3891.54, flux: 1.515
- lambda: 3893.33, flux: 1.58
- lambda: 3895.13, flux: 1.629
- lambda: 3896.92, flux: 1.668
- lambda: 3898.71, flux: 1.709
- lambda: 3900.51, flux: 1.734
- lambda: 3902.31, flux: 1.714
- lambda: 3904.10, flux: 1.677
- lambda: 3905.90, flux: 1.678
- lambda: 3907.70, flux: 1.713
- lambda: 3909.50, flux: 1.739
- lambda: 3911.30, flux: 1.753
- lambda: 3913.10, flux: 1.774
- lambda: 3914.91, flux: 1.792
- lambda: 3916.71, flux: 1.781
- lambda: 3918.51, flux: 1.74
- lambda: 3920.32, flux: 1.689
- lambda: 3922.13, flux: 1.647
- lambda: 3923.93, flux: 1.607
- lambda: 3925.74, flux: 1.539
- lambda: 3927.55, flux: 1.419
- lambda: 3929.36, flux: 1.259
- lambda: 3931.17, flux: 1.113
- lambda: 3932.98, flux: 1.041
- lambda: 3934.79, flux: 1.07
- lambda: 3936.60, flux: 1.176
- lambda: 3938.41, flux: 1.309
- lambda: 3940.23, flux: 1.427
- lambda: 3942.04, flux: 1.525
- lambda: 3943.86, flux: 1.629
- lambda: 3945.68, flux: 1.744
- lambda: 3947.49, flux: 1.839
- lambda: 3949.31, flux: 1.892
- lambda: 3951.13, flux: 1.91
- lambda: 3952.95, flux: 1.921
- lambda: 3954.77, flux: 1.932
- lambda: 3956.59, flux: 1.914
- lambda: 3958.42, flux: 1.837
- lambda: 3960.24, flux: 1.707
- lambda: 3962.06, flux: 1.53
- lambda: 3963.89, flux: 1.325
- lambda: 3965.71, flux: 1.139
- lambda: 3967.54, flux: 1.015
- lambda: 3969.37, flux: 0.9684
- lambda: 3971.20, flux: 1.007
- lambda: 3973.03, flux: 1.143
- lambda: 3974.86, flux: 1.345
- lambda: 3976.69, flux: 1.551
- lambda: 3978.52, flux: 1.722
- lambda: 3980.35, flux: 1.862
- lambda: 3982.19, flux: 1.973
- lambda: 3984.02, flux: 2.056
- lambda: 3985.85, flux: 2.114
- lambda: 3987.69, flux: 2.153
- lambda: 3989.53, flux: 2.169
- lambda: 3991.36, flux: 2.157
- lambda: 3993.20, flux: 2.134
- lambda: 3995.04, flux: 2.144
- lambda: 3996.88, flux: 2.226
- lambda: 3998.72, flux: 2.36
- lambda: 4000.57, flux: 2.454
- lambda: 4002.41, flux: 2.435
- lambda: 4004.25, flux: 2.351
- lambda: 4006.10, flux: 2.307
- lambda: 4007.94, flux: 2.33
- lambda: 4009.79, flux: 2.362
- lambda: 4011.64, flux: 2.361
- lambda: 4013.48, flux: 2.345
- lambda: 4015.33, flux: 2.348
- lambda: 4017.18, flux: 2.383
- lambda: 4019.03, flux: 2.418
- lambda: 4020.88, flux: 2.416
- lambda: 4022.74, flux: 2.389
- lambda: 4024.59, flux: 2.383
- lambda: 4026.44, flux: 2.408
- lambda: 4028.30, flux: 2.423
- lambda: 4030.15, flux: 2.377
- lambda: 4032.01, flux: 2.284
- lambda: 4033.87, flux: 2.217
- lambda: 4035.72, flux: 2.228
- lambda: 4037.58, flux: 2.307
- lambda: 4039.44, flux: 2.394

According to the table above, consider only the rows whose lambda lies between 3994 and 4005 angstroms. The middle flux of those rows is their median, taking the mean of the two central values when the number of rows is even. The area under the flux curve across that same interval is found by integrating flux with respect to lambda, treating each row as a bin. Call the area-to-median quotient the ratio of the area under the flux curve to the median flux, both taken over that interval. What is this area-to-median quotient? 10.9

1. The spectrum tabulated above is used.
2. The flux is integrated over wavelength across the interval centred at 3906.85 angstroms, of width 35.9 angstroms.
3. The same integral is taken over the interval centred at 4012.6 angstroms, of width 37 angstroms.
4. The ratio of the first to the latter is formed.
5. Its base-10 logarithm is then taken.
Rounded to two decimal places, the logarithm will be -0.16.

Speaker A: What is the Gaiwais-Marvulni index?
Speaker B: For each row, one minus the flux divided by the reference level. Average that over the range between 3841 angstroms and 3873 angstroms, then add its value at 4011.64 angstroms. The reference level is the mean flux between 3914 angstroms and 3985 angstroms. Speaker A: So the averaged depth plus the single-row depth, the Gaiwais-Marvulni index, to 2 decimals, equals -0.56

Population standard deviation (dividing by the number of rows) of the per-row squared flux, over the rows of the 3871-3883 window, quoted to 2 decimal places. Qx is 0.18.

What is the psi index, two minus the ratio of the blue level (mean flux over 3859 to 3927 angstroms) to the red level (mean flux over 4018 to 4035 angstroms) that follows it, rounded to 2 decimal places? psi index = 1.31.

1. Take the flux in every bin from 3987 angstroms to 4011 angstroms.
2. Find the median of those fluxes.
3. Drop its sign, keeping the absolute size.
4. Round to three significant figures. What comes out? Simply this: 2.31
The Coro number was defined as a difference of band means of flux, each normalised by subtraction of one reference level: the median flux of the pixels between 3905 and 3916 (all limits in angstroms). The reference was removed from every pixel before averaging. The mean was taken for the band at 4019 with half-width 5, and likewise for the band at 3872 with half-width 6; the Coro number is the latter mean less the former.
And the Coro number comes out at -0.79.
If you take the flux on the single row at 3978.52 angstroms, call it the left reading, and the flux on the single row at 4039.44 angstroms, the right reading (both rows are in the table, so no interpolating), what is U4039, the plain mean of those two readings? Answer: 2.06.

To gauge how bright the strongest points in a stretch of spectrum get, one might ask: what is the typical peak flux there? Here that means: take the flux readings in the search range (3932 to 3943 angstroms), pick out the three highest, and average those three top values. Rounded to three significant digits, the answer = 1.42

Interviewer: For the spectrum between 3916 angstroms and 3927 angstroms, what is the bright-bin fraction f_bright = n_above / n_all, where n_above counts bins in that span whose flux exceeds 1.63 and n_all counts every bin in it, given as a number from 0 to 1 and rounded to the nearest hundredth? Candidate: 0.67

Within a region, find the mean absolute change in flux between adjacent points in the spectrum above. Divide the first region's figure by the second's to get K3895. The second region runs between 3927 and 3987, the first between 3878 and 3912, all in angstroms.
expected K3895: 0.35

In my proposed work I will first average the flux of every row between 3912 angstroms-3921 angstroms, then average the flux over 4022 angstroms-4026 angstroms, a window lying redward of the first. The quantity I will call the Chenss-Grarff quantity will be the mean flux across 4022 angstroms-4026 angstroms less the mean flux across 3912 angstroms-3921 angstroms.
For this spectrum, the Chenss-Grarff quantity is 0.6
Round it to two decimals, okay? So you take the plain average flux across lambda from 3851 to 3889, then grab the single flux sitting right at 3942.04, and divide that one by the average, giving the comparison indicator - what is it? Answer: 0.98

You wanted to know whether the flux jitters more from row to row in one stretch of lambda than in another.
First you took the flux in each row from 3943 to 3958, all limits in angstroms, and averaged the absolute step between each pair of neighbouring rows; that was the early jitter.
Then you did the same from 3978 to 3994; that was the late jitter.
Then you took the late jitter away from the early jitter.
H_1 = -0.01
